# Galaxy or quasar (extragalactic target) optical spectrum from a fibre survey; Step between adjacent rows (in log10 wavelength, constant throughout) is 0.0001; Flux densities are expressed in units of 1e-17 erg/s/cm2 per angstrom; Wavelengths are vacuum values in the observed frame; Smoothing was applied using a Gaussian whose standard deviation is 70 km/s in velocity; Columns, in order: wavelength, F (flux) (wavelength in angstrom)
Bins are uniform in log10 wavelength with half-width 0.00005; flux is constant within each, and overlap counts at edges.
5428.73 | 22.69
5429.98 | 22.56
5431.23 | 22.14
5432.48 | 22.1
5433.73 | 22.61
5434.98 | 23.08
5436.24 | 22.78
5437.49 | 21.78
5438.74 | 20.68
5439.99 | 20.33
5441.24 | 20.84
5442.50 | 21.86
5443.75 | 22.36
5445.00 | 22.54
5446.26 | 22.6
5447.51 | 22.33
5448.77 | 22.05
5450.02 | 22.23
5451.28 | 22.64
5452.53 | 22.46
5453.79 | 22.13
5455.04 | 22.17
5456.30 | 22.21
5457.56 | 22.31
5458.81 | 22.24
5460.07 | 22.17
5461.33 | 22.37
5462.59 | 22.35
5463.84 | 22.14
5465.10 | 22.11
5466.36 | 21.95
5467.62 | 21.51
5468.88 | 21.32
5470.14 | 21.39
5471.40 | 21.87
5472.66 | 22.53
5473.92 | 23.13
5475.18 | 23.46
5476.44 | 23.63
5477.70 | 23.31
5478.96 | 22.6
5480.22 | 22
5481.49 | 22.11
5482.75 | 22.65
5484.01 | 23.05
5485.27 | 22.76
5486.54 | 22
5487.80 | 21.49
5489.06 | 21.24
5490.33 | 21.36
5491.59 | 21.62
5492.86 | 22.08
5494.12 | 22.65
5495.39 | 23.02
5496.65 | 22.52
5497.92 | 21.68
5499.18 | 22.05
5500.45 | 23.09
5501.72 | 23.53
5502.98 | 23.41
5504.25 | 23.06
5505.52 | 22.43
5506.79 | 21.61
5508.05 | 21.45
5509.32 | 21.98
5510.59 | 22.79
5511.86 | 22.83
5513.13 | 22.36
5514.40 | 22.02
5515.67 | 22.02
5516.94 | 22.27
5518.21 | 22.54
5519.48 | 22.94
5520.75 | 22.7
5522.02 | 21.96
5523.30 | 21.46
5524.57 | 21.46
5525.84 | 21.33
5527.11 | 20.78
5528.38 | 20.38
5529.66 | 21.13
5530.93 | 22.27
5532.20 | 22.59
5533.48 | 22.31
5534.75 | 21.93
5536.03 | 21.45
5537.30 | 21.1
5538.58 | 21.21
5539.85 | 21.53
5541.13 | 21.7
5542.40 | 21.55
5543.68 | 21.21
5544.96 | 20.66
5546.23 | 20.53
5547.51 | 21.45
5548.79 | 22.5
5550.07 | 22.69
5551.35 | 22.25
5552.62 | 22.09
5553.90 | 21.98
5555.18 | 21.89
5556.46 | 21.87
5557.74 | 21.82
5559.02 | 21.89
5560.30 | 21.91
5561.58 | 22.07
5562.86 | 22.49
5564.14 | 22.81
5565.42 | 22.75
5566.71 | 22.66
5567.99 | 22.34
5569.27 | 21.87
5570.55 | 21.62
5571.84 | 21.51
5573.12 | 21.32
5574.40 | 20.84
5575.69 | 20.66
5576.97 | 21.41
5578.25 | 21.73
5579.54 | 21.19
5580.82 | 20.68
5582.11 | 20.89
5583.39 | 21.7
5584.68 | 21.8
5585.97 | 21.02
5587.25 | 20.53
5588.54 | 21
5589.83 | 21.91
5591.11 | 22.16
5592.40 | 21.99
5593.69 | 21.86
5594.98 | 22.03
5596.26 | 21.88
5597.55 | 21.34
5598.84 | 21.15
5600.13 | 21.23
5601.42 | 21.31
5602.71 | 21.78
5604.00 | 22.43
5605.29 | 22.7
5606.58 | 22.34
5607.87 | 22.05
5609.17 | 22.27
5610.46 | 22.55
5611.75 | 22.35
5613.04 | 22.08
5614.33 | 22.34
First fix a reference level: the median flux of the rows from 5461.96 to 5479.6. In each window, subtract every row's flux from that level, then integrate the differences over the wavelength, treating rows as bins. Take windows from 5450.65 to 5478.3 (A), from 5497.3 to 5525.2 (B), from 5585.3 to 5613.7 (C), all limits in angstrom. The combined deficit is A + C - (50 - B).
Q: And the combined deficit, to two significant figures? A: -43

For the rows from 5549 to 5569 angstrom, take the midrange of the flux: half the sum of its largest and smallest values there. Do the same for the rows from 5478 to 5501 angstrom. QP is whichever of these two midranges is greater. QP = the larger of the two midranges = 22.3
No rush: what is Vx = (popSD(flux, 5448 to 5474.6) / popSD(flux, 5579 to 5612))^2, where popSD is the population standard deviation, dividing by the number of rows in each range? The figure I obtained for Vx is 0.46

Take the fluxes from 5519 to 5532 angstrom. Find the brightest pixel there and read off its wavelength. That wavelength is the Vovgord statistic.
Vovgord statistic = 5519.48 angstrom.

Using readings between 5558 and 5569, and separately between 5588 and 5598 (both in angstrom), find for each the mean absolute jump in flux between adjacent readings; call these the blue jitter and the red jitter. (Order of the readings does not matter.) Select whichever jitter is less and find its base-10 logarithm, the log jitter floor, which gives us -0.70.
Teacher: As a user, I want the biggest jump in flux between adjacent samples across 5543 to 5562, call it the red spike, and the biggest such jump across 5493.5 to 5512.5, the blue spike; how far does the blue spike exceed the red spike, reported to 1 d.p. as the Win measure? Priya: 0.0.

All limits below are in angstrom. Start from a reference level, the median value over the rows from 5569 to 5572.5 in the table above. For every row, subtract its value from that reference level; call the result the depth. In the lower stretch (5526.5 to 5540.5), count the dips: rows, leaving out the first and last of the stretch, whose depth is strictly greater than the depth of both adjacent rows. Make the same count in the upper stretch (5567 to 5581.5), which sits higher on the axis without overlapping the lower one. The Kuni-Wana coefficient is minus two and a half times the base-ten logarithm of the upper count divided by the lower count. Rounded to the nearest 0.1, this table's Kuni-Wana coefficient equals 0.8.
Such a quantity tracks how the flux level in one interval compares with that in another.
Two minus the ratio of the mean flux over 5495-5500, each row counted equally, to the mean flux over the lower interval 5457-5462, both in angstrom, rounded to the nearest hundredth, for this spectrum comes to 1.00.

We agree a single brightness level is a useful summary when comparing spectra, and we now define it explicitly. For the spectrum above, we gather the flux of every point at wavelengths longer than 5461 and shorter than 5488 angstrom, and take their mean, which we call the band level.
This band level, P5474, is 22.4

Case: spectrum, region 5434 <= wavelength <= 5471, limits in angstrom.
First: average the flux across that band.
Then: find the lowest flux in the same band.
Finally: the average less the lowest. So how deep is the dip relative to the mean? 1.7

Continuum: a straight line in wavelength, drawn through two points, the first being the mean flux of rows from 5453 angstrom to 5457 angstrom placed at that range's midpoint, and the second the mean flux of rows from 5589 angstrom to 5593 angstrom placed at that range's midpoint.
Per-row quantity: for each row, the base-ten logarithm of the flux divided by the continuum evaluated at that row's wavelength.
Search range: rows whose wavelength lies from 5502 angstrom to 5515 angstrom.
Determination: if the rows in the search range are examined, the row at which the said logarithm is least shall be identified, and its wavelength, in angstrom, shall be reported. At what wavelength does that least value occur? 5508.05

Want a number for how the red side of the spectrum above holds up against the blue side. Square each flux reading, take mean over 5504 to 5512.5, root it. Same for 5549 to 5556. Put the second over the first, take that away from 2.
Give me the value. 1.01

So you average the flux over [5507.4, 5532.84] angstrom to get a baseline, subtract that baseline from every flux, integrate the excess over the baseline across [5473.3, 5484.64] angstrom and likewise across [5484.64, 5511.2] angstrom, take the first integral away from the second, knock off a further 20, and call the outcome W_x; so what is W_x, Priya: -22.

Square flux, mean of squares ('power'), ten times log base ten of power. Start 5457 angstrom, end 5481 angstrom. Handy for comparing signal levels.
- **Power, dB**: 27.0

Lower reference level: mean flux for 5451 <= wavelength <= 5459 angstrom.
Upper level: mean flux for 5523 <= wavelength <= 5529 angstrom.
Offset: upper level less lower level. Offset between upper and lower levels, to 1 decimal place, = -1.2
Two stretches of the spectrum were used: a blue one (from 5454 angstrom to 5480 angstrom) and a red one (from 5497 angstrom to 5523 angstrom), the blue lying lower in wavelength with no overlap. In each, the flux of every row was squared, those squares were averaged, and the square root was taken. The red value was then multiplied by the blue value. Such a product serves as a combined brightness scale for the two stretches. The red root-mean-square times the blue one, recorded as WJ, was 502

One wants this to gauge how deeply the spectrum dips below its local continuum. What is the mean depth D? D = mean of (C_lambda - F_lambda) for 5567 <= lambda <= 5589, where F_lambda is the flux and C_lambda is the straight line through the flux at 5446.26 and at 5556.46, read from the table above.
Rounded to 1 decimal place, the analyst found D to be 0.4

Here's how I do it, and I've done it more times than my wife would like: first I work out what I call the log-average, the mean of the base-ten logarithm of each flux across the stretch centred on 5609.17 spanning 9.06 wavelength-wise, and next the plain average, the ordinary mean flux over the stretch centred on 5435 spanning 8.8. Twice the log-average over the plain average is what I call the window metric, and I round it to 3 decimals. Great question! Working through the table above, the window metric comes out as 0.122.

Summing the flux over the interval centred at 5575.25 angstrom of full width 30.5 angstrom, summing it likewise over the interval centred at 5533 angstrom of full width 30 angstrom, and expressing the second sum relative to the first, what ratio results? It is 1.00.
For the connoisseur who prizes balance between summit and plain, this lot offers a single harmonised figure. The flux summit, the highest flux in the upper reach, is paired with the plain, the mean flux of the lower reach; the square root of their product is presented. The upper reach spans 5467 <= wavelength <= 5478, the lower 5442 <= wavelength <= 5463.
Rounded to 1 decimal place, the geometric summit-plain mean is 23.0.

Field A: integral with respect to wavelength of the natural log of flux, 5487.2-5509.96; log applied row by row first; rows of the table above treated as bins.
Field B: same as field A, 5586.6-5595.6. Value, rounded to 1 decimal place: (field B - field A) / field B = -1.6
